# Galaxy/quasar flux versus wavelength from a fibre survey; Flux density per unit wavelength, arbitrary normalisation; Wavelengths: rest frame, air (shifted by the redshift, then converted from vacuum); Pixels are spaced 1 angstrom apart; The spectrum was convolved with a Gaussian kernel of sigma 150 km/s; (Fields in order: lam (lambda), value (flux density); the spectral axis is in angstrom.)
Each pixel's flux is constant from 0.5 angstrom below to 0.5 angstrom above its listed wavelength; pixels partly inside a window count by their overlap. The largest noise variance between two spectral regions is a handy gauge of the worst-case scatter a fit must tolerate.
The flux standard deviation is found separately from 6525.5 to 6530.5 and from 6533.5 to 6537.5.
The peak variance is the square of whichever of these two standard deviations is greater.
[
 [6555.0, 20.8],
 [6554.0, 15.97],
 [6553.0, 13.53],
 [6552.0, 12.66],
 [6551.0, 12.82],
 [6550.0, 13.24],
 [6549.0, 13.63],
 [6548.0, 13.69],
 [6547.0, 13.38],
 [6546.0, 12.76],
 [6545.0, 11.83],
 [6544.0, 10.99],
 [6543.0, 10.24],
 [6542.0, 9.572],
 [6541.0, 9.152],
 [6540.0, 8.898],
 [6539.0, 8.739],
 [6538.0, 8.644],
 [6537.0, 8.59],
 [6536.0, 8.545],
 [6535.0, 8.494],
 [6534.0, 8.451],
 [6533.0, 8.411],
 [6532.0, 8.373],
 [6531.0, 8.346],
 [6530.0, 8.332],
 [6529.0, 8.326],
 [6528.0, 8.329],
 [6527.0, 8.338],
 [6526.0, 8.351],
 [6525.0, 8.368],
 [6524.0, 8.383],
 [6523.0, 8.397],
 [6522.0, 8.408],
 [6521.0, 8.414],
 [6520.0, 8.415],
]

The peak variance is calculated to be 0.0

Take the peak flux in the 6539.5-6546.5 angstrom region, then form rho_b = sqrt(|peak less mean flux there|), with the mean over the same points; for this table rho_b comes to 1.5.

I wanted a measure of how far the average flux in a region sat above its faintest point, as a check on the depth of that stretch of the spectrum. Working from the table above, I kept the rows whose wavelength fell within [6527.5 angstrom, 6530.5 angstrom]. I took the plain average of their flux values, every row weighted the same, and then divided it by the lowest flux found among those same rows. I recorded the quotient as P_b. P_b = 1.00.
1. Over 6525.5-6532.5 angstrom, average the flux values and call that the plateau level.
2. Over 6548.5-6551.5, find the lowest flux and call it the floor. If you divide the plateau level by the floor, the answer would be 0.65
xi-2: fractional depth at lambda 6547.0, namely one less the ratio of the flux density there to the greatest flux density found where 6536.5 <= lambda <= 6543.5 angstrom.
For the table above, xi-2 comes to -0.3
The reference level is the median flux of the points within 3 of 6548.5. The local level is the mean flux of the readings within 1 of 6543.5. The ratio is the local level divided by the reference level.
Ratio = 0.80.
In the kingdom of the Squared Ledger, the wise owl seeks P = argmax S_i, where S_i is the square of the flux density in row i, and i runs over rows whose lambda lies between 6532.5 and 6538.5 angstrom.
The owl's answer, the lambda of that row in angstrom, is 6538.0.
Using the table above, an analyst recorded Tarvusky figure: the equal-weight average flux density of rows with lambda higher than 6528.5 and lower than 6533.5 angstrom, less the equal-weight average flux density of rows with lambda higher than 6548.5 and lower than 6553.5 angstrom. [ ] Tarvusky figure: -4.8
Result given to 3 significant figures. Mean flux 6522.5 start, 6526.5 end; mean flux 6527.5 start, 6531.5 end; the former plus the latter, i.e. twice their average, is 16.7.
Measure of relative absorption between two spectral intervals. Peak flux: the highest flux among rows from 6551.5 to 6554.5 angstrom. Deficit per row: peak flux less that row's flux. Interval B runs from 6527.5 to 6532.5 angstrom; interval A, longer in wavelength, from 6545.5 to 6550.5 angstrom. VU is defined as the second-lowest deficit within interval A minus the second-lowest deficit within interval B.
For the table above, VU -5.3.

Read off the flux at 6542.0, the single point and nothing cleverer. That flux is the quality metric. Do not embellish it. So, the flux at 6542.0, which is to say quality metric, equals 9.572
